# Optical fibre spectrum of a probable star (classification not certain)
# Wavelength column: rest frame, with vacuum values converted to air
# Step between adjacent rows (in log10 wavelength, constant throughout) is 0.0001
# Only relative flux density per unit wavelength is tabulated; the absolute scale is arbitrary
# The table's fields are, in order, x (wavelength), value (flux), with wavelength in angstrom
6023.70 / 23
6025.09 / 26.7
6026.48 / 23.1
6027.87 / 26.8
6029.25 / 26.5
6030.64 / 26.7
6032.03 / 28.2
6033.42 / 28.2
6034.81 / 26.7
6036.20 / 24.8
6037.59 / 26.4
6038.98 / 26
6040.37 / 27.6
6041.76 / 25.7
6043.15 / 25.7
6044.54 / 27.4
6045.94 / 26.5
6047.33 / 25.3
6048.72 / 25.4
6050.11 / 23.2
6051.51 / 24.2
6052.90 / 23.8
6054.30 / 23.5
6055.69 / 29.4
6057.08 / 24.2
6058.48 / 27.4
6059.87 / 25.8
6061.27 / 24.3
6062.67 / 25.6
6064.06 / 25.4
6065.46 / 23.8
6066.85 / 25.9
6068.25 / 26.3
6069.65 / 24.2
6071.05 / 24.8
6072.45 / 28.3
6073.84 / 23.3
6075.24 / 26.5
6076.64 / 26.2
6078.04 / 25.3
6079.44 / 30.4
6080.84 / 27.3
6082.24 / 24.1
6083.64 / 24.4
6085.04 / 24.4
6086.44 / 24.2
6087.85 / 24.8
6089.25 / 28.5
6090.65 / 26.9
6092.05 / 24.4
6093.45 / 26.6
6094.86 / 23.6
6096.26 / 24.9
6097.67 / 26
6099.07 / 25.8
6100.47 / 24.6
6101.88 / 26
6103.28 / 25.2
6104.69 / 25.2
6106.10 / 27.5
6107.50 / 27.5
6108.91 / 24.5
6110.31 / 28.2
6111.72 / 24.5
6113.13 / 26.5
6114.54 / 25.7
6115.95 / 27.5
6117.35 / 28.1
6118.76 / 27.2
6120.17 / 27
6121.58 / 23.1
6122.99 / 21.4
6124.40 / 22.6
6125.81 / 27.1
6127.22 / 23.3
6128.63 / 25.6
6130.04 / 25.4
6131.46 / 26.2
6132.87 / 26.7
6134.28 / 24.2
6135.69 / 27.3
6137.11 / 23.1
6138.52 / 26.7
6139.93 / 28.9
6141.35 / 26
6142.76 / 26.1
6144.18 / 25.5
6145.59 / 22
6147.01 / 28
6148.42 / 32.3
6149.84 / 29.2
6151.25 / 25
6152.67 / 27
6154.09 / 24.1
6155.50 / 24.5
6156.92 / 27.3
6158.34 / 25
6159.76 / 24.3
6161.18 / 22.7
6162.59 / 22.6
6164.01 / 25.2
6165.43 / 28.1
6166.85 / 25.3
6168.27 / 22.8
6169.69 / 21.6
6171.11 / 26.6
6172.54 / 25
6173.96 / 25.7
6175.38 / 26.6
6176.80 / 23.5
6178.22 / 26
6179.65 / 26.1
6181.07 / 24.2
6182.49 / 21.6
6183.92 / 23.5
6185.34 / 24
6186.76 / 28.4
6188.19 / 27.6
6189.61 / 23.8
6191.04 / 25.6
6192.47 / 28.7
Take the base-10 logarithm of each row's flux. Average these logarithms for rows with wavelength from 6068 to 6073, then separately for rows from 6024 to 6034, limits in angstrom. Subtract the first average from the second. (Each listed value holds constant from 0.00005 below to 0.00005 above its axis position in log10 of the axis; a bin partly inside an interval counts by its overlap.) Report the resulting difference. 0.012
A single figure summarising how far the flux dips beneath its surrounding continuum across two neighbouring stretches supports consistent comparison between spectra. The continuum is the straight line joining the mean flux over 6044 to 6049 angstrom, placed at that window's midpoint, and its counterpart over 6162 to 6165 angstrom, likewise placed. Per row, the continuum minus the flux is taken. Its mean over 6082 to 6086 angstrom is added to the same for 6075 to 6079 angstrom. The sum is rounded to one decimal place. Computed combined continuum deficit 0.7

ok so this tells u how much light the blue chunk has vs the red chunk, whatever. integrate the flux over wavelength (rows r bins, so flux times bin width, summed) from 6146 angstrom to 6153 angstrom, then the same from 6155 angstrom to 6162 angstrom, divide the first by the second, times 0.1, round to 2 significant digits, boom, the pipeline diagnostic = 0.11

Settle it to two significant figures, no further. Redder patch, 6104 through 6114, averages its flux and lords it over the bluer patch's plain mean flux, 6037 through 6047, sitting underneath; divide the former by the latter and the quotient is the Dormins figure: 0.99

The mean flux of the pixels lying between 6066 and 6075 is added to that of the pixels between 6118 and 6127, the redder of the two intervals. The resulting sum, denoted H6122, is 50.2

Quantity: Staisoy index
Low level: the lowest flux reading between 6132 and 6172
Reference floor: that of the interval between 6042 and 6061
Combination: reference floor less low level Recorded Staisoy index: 1.6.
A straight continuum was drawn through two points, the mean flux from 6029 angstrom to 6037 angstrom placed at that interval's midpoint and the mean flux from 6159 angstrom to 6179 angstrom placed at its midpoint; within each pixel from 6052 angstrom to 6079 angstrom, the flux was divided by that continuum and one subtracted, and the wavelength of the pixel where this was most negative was 6054.30 angstrom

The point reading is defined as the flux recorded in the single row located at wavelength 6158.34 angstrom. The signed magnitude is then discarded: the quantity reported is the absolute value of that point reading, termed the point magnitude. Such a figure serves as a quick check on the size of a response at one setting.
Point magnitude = 25.0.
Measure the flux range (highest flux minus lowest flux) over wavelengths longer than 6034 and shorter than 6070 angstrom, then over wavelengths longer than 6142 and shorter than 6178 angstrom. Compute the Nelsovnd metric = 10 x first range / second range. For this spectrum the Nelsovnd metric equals 5.8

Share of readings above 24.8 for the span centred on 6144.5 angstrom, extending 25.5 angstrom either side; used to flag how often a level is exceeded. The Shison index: 0.61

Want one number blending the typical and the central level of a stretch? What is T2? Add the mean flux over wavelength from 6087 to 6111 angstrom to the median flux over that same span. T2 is 51.7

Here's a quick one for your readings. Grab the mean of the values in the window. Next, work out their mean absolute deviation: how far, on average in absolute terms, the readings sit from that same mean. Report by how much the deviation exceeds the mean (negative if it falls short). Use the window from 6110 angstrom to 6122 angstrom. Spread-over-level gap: -25.1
